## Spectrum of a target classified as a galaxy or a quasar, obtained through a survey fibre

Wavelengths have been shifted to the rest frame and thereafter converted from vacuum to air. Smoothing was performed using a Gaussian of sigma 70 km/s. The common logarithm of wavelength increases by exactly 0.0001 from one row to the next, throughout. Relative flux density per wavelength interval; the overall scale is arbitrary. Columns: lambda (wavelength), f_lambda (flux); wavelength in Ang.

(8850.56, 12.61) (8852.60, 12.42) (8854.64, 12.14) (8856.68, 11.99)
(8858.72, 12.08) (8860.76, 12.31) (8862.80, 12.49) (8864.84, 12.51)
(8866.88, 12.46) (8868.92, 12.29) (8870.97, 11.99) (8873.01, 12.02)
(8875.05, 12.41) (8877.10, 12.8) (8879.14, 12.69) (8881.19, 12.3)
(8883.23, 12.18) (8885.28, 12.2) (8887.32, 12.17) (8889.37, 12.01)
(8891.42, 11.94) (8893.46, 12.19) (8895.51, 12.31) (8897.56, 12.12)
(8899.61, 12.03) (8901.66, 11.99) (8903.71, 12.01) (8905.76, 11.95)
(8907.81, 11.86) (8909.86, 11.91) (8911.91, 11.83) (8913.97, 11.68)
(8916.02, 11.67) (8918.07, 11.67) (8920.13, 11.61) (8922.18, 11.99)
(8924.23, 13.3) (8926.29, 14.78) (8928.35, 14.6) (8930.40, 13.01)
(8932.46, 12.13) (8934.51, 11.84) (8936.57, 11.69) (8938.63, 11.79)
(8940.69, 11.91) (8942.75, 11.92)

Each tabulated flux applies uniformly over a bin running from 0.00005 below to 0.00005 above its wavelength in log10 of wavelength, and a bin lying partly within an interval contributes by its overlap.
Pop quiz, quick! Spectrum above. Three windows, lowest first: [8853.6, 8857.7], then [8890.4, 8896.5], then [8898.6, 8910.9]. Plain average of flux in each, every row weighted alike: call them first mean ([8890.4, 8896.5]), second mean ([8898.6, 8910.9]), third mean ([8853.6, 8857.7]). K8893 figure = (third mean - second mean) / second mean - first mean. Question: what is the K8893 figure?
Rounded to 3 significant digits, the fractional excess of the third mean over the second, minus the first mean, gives -12.1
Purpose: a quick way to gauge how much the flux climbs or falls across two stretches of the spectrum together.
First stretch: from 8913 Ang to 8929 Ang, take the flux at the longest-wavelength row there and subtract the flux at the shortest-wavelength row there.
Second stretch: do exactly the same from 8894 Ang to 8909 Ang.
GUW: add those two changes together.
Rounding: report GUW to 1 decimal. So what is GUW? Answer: 2.5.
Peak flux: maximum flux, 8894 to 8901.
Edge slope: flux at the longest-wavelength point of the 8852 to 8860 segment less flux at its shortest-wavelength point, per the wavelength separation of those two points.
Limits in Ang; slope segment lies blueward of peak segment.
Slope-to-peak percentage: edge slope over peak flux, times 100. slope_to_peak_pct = -0.45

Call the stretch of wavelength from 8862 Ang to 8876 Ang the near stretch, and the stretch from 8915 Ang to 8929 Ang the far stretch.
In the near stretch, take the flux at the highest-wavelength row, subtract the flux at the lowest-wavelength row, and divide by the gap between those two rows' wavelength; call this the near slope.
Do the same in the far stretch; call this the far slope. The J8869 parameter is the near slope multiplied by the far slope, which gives -0.0016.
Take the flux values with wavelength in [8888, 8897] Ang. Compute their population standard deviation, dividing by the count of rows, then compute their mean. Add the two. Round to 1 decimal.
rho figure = 12.3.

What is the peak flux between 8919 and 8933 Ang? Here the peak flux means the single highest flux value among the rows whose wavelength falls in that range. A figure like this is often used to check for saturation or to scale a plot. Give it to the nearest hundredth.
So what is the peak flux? 14.78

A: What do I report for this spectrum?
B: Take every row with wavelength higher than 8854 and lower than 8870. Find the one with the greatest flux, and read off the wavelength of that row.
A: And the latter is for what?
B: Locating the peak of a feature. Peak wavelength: 8864.84 Ang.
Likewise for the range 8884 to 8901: 8895.51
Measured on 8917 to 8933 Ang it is 8926.29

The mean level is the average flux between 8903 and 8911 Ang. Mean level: 11.9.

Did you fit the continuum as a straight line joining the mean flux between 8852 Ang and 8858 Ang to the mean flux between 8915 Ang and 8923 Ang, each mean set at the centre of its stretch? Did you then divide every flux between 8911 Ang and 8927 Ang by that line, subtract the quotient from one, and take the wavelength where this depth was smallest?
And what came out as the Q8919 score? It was 8926.29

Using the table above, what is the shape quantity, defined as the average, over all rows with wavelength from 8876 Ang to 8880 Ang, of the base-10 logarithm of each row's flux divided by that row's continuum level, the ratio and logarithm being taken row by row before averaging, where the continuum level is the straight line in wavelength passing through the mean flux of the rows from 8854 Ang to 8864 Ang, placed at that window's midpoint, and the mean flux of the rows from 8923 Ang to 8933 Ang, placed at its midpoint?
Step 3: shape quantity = 0.01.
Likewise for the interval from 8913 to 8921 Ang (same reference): -0.06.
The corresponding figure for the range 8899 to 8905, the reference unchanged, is -0.04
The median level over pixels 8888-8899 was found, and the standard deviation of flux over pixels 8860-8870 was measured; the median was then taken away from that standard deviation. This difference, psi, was -12.0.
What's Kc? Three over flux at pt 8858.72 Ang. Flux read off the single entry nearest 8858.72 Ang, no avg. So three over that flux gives 0.248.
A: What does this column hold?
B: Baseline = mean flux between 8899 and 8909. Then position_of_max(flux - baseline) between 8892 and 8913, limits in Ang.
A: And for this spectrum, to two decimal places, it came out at 8895.51 Ang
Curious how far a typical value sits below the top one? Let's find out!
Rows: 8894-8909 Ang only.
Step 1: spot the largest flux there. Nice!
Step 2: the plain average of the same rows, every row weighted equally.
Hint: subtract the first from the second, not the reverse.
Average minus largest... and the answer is -0.27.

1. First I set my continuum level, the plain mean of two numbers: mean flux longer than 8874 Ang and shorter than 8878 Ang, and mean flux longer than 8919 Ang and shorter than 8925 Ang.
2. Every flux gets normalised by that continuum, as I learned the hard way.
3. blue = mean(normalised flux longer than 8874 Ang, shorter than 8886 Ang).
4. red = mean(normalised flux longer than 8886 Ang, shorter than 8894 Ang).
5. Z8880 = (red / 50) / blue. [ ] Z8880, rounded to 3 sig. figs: 0.0194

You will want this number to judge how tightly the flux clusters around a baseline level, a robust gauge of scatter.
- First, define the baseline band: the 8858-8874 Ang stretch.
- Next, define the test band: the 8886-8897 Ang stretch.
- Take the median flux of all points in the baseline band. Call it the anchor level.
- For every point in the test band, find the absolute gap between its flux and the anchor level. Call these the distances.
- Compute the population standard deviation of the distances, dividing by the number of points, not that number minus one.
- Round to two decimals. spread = 0.13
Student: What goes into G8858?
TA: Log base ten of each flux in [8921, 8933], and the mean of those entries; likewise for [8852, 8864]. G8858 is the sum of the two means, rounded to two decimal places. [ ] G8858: 2.21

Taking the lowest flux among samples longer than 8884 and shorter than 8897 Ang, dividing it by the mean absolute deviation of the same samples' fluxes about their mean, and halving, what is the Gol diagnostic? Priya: 55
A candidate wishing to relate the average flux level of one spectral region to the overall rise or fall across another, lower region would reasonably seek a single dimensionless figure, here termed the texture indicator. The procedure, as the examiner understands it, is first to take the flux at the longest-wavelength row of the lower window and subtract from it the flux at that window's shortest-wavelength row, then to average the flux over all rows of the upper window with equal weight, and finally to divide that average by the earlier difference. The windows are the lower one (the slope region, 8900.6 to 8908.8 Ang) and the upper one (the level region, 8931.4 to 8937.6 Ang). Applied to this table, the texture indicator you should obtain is -91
